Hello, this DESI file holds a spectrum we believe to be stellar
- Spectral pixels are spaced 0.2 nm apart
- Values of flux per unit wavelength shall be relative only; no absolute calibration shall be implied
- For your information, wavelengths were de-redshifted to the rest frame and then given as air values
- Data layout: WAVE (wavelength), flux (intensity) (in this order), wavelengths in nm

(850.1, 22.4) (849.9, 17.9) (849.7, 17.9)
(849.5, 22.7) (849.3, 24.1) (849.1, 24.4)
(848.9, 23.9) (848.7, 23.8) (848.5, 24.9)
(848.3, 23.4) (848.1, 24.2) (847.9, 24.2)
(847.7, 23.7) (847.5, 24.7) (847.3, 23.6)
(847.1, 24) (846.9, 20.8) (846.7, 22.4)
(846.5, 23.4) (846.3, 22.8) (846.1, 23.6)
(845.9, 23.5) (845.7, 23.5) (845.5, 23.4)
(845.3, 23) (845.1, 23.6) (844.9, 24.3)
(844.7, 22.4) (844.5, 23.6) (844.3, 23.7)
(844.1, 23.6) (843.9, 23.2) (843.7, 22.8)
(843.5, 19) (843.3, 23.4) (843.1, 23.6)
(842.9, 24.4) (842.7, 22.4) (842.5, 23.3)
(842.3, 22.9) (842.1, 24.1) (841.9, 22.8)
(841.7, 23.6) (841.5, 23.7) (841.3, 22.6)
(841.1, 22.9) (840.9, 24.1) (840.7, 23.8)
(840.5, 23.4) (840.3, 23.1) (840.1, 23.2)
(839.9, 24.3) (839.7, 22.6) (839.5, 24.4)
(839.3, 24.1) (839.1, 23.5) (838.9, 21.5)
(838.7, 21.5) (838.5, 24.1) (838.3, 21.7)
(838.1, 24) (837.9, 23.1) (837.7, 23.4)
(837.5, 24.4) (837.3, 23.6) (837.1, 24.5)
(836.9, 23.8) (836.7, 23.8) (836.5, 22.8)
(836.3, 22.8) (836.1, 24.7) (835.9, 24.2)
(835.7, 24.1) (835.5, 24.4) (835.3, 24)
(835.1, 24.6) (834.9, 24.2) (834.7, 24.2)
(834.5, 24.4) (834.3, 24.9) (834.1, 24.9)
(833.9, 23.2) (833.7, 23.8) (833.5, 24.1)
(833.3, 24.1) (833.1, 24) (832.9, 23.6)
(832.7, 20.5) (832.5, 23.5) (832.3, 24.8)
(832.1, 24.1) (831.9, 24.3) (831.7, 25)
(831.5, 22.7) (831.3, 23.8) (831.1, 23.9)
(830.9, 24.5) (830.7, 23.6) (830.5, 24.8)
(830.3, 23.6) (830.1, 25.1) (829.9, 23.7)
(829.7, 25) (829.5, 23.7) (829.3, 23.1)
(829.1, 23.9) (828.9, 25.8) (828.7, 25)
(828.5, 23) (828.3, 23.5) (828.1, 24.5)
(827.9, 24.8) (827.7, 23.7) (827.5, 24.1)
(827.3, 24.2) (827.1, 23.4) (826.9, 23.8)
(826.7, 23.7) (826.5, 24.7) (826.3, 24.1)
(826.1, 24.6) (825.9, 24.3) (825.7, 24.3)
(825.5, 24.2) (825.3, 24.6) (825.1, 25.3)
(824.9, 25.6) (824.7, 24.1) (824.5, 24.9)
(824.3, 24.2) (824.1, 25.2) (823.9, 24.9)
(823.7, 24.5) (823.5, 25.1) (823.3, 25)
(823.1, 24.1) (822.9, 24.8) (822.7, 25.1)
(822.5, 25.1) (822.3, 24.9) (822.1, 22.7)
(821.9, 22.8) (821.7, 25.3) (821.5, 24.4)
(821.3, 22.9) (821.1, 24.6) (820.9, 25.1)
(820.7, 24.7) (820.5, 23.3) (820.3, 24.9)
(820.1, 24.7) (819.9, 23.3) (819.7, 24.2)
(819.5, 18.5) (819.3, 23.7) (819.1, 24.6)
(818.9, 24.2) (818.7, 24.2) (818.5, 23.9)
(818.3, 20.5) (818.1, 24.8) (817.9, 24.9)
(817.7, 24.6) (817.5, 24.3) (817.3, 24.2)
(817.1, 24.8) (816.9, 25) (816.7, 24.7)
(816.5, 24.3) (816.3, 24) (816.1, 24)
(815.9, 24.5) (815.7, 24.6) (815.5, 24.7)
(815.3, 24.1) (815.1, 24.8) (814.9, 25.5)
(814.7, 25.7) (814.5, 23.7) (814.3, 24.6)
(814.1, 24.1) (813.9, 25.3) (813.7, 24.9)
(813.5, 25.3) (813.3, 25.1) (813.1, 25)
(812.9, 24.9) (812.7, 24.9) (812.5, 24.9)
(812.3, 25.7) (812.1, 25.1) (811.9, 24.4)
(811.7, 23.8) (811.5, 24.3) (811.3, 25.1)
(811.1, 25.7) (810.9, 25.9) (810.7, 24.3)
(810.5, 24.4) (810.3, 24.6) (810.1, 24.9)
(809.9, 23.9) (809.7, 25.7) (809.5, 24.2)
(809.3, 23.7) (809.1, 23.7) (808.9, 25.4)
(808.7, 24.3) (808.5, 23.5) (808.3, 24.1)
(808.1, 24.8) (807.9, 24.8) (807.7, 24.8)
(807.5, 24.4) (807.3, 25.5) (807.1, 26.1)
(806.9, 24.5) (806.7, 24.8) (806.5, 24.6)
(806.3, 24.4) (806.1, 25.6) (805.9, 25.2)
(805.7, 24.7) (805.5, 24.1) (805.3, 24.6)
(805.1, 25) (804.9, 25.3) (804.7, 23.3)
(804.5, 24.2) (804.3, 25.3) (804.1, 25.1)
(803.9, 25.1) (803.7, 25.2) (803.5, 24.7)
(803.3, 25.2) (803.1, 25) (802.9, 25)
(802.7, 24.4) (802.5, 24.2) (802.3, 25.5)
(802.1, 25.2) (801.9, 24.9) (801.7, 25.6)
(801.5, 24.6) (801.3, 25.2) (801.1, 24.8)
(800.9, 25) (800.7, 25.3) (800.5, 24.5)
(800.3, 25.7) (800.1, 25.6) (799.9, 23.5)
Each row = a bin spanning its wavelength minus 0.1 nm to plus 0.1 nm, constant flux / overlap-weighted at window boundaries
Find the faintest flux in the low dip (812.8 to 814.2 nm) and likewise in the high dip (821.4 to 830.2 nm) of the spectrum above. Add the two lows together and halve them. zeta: 23.4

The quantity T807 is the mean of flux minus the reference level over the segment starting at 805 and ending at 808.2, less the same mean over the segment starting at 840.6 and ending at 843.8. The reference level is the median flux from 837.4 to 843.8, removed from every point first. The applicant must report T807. 1.78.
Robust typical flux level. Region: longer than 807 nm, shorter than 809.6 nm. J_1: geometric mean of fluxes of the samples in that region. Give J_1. 24.6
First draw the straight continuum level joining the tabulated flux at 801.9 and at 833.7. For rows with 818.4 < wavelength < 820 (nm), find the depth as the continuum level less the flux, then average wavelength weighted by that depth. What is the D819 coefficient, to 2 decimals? 819.48 nm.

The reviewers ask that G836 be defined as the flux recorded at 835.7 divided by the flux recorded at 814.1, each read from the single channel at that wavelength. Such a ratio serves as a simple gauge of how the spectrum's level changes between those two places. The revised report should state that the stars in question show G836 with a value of 1.00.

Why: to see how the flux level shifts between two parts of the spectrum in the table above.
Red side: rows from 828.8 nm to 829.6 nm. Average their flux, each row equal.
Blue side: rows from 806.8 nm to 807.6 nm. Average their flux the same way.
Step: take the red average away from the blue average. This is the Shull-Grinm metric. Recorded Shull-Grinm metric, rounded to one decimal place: 1.0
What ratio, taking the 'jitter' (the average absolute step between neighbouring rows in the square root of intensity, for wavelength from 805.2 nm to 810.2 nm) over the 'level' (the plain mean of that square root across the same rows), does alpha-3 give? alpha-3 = 0.015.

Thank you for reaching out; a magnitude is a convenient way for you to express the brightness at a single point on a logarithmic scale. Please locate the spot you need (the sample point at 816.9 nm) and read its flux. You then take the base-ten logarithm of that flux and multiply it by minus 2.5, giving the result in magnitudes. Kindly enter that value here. -3.49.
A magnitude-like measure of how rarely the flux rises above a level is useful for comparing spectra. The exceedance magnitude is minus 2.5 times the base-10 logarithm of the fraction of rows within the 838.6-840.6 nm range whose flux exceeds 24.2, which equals 1.7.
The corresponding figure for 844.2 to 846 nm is 2.4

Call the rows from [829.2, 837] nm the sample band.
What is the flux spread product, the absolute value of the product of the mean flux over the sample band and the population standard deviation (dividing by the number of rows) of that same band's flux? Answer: 20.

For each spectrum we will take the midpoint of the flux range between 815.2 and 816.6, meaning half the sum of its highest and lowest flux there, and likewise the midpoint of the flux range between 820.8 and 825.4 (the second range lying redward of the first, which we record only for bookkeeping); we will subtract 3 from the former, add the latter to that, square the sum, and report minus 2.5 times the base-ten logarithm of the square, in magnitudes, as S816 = -8.29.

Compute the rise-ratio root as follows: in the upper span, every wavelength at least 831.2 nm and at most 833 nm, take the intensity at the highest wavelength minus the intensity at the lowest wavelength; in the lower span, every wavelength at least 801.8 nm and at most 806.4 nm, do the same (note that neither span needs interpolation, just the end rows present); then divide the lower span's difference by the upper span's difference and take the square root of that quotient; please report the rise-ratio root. 1.6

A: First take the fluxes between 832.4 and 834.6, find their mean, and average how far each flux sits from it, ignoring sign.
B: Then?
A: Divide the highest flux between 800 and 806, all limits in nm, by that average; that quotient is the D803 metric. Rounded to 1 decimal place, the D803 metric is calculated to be 34.4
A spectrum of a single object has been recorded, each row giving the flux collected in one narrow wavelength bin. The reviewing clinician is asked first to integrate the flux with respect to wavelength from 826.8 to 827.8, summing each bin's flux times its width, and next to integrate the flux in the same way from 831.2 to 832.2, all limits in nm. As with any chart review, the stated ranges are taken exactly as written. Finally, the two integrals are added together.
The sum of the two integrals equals 47.8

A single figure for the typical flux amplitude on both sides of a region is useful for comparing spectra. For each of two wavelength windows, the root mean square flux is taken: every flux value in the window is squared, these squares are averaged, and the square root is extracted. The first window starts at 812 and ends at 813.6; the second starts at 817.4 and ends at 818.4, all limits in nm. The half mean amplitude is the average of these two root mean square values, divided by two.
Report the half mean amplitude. 12.2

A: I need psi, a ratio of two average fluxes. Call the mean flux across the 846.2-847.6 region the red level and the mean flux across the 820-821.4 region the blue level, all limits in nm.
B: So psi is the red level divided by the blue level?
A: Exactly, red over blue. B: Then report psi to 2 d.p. 0.95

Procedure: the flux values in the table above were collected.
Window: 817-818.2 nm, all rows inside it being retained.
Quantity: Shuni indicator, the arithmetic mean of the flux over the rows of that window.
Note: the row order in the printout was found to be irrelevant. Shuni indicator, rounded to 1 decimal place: 24.6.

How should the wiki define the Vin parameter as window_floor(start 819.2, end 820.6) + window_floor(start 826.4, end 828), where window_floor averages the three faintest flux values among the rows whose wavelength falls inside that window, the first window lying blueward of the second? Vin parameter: 45.3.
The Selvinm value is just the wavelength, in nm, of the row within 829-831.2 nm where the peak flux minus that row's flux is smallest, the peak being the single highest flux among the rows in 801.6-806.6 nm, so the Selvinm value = 830.1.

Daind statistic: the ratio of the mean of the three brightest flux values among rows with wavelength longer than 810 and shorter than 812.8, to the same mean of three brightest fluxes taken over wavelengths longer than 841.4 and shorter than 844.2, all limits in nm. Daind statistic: 1.07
